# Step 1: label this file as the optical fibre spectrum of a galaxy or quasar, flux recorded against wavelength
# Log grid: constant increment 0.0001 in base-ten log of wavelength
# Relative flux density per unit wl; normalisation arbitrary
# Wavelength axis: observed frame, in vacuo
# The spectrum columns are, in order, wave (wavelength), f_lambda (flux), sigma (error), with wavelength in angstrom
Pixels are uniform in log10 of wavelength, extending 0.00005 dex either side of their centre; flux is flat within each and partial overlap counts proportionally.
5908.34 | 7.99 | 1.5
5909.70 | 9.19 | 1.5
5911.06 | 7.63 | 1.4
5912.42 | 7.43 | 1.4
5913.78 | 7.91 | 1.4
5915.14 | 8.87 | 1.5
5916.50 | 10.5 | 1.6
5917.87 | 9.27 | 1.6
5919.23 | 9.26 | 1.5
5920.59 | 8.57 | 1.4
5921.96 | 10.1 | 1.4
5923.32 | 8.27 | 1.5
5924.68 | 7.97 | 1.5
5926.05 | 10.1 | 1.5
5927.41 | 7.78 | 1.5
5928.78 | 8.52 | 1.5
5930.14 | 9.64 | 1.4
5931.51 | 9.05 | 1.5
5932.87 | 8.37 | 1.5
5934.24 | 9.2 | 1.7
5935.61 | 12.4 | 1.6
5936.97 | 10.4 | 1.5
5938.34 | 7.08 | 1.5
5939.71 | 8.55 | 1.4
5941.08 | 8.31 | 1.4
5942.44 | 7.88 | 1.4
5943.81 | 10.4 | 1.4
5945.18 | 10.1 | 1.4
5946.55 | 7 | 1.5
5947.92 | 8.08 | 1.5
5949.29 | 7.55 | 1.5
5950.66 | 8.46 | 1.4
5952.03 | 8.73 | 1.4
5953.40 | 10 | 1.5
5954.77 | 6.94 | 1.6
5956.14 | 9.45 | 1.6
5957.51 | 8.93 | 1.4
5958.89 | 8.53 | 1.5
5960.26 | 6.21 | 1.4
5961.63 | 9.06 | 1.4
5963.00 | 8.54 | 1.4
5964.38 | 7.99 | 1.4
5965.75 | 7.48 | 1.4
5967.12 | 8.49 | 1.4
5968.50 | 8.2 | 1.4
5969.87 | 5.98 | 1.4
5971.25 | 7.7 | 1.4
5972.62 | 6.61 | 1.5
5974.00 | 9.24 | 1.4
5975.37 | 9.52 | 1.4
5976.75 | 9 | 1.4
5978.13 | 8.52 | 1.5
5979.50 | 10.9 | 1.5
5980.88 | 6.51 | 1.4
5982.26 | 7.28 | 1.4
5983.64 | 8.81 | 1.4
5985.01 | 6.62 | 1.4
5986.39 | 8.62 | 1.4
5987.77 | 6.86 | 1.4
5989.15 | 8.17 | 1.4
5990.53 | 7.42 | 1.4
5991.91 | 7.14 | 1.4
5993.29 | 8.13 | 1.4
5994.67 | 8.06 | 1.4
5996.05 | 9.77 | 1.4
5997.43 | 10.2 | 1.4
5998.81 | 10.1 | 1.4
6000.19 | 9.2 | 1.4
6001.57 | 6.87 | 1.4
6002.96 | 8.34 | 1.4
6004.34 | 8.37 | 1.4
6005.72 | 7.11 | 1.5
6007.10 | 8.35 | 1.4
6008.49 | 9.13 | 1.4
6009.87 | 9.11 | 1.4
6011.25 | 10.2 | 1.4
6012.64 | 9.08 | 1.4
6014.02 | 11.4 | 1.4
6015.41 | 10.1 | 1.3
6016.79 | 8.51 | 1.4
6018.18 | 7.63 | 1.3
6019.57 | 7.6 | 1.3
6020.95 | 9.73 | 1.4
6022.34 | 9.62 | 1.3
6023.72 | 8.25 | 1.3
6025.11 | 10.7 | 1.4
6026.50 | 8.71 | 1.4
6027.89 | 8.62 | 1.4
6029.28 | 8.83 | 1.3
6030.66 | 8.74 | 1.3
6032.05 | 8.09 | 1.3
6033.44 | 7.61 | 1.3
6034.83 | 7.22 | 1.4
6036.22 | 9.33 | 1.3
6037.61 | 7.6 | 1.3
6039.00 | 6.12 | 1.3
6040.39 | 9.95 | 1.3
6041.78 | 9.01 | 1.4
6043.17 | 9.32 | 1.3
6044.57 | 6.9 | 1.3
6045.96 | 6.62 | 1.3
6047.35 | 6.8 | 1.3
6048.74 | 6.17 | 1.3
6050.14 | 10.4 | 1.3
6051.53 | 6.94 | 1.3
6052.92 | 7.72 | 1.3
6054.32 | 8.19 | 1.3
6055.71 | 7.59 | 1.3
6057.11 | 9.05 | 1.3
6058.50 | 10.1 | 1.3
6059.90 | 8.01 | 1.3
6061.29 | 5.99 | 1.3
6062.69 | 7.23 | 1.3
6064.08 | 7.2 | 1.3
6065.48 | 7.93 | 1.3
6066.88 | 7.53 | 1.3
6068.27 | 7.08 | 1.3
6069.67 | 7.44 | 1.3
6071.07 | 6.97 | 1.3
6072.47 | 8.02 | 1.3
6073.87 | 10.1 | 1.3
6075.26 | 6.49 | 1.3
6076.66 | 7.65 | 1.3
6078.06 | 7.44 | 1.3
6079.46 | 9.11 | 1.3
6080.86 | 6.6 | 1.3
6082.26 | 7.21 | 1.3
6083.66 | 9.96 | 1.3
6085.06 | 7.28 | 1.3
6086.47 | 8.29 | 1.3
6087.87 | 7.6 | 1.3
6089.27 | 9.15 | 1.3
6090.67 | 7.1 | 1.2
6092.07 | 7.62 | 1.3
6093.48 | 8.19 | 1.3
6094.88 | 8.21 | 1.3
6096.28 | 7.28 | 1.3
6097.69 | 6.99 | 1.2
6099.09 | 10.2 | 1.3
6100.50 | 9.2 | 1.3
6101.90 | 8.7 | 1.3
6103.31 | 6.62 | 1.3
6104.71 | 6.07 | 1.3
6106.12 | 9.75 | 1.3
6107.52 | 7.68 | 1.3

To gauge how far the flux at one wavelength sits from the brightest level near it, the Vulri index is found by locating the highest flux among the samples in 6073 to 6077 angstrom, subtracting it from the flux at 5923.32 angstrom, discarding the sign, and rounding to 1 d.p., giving 1.8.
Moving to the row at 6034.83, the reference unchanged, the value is 2.9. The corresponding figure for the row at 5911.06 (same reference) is 2.5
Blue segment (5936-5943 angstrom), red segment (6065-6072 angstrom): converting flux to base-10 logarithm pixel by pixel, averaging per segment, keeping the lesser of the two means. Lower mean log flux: 0.868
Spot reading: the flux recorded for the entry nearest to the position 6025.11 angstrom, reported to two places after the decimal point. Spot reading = 10.70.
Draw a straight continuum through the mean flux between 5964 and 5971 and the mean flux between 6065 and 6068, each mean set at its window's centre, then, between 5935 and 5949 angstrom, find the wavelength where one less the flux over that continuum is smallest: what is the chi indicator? 5935.61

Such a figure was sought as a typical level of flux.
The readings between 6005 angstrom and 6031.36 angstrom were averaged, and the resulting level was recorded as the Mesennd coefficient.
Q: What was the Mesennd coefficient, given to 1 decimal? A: 9.0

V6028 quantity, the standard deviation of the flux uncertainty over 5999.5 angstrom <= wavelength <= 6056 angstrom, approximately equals 0.055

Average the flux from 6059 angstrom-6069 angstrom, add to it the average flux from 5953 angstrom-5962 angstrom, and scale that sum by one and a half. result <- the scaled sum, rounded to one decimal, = 23.6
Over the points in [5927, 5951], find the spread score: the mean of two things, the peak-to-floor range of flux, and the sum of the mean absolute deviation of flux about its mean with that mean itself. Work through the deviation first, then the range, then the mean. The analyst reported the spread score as 7.64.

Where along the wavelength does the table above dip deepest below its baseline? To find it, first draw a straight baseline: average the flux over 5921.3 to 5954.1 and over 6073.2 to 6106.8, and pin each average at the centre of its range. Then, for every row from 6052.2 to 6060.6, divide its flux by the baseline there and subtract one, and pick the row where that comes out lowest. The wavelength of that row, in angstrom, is 6055.71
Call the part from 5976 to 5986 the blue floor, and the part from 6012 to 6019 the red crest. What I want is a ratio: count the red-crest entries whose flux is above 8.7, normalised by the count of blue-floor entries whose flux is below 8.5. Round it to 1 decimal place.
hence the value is 1.0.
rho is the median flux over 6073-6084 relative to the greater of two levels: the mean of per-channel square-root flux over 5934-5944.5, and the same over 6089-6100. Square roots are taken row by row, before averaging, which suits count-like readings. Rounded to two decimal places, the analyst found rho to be 2.49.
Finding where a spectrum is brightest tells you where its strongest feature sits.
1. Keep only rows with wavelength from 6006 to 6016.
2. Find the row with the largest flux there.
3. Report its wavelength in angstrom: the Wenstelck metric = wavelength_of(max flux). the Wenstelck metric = 6014.02 angstrom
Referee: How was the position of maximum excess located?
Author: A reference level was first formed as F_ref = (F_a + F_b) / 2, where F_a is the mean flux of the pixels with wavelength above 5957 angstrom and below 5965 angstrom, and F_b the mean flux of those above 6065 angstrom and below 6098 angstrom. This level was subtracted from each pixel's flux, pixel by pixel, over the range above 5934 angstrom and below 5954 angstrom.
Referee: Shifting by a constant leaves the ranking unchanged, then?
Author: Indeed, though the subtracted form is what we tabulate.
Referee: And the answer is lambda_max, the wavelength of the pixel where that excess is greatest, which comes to 5935.61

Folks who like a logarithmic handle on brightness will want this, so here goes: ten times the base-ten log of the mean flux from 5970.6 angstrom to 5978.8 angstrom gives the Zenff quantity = 9.26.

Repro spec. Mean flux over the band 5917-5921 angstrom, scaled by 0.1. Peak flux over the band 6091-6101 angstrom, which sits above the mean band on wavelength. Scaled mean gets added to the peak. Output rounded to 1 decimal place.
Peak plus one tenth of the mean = 11.1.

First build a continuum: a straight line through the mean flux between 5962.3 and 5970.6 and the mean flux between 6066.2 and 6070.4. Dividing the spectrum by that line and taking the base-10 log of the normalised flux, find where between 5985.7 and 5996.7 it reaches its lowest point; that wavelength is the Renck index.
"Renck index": 5987.77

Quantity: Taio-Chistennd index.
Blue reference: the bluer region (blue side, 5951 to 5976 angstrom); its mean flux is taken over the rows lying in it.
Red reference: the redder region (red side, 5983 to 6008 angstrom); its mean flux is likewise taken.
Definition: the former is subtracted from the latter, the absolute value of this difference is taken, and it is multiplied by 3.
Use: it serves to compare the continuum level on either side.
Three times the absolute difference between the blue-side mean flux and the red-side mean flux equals 0.1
